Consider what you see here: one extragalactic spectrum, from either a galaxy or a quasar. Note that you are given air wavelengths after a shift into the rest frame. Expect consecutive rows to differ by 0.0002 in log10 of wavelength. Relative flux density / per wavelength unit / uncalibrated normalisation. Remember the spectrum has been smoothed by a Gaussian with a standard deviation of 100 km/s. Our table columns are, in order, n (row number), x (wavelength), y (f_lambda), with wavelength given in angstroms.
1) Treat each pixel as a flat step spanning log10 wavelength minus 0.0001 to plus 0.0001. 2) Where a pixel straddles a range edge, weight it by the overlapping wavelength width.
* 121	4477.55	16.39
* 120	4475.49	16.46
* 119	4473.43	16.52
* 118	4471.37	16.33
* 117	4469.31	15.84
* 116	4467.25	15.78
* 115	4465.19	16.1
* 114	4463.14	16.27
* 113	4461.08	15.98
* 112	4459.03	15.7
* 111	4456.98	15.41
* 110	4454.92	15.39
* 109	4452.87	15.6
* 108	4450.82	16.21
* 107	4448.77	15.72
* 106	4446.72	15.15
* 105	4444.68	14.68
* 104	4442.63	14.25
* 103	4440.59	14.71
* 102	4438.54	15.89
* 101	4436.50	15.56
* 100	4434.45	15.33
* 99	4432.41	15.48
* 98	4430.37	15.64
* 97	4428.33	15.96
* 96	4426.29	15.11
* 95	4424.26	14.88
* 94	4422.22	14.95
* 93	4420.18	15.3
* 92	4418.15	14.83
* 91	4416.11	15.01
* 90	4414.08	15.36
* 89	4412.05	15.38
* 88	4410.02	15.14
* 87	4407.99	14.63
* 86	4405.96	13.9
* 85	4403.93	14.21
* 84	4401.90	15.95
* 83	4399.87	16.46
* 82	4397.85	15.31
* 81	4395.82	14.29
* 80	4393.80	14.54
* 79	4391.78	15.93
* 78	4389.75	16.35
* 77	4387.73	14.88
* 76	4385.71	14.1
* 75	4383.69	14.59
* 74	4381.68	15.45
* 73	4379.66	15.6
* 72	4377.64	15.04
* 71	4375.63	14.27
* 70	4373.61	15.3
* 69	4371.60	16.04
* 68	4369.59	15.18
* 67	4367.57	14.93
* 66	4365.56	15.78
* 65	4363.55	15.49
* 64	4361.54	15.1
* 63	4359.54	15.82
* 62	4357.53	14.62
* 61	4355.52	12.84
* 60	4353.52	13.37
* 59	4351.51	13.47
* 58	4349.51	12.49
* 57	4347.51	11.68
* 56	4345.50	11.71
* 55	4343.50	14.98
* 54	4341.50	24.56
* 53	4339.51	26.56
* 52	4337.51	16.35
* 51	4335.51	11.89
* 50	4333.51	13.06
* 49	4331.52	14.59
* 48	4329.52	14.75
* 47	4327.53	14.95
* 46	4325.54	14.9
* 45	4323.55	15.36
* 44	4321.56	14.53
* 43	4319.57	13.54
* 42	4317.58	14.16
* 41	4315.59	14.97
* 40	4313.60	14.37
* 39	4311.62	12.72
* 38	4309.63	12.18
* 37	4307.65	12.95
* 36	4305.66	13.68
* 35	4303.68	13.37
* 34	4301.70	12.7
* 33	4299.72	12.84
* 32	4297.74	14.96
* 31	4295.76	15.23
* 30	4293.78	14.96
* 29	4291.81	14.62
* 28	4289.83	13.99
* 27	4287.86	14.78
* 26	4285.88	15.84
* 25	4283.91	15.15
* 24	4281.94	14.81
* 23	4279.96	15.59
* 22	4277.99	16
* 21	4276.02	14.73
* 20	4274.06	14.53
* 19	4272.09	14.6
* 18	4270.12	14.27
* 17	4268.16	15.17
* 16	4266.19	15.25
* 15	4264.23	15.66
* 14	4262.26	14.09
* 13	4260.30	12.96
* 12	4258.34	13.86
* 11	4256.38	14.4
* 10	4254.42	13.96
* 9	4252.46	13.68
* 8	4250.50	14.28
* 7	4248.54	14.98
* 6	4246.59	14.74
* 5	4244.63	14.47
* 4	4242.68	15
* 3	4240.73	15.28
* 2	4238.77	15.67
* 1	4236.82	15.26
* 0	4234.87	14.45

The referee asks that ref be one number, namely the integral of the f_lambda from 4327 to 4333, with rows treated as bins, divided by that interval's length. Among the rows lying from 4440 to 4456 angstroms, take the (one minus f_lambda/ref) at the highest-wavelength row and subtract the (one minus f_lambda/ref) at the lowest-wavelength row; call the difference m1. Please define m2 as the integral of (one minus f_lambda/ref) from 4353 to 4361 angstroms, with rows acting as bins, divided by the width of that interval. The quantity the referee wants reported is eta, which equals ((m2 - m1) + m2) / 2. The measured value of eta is 0.05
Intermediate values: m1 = -0.05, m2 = 0.02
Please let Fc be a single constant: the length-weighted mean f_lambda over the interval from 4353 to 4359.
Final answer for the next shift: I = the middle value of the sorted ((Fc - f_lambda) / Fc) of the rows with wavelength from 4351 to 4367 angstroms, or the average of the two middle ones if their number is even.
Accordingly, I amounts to -0.077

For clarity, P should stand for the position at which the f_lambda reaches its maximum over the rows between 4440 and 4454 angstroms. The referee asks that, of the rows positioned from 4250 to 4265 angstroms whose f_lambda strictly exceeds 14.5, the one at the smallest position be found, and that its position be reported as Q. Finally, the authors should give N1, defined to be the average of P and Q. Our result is 4357.5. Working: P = 4450.82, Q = 4264.23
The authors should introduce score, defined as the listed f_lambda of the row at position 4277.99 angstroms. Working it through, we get 16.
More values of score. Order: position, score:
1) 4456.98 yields 15.41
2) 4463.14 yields 16.27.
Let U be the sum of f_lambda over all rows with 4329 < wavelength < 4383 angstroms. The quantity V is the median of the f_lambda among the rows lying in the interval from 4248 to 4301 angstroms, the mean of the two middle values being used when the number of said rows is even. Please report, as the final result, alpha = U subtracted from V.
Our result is -396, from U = 411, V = 14.73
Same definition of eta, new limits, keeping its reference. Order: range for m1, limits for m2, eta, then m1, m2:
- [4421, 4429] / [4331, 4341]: -0.13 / -0.07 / -0.16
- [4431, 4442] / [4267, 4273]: -0.03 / 0.05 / -0.01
